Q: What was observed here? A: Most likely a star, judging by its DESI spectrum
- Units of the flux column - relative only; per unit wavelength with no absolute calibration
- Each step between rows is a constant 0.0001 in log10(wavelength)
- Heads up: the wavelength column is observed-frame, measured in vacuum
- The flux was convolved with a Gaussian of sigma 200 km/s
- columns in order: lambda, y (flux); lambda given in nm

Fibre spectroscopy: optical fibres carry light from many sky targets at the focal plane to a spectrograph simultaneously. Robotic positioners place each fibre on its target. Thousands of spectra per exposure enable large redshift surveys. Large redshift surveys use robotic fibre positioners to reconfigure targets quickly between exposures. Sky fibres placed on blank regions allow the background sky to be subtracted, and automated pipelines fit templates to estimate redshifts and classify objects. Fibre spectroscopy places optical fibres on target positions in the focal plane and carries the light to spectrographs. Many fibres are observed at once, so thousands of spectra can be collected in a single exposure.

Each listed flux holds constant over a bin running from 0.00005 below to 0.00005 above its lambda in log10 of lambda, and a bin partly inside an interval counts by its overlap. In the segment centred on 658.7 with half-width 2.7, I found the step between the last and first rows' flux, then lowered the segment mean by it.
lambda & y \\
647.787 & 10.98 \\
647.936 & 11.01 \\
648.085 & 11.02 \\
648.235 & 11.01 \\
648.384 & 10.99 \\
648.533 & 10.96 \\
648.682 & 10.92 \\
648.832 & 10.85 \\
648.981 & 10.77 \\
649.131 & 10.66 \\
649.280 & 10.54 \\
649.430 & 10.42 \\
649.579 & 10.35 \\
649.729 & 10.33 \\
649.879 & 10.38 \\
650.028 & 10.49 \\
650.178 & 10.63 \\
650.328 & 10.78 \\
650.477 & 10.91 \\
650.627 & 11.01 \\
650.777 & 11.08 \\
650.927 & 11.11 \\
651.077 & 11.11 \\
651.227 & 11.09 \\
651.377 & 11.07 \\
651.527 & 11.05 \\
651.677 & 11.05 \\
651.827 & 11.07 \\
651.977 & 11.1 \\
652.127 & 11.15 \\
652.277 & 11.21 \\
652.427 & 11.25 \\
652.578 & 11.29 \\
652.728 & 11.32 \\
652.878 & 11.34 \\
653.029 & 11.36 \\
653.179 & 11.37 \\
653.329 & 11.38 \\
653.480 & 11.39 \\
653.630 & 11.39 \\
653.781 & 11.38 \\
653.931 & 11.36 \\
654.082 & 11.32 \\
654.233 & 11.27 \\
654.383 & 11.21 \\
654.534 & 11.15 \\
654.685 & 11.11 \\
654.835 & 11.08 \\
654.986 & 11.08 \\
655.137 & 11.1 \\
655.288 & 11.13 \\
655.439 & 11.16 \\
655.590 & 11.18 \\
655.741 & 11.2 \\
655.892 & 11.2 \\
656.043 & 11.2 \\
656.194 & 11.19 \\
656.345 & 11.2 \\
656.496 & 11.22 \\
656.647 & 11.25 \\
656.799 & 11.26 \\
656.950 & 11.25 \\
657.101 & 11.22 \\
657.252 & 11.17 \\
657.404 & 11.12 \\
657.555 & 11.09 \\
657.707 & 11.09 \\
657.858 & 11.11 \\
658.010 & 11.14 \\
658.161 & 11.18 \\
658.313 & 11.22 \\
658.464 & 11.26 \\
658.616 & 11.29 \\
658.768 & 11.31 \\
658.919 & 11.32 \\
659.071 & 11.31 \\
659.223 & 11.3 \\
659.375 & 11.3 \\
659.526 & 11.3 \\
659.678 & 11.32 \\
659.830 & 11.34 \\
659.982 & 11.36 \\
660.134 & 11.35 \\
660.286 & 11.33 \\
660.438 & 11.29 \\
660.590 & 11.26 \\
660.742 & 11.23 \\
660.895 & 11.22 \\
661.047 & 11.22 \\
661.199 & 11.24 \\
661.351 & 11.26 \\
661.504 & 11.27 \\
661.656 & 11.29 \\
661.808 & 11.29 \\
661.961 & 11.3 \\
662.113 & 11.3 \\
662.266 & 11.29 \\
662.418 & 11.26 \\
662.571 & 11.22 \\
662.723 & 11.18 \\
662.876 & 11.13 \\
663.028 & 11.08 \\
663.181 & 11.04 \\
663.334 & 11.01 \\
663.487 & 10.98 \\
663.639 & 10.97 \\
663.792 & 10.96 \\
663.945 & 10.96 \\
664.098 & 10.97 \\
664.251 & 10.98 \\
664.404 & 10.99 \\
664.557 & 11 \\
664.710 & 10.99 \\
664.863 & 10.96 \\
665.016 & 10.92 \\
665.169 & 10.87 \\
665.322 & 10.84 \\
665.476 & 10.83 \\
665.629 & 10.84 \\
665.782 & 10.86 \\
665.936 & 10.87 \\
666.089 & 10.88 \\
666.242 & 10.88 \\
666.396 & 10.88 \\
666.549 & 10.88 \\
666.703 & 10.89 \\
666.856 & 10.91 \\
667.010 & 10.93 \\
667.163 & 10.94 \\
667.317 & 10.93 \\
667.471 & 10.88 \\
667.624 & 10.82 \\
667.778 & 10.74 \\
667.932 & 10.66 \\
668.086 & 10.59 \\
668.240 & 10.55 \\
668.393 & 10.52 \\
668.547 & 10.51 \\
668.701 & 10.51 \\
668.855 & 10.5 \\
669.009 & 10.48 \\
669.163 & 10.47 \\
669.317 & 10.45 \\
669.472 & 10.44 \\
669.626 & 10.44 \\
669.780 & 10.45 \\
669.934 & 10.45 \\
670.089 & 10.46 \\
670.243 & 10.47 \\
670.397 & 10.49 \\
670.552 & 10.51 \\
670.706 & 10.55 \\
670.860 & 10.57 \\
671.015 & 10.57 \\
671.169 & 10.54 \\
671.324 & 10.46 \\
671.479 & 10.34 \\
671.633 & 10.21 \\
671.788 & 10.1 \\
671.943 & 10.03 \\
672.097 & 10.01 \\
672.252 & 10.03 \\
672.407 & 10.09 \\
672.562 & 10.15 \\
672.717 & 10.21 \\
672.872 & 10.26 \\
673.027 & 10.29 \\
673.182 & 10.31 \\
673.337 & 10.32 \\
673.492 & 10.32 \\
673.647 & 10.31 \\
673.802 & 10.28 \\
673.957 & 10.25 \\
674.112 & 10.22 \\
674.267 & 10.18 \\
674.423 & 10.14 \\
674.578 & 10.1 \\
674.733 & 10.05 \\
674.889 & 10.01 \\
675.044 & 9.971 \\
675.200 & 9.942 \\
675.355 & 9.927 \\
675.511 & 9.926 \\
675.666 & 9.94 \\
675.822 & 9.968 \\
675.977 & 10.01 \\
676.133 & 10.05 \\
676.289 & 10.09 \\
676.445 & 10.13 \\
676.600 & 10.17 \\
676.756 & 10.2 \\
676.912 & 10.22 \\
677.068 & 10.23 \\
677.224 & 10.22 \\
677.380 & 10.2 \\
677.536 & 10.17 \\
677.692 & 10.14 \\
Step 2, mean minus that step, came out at 11.2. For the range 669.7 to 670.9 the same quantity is 10.4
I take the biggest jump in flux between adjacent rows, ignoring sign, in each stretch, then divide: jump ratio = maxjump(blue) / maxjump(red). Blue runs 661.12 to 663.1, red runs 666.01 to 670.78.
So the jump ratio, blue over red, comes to 0.6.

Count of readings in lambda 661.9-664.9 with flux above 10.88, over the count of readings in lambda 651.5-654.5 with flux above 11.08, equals 1.2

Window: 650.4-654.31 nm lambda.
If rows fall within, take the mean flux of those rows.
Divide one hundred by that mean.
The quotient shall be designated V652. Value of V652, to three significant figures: 8.92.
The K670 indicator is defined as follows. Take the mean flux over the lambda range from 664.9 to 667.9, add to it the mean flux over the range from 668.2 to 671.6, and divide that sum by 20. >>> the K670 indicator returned 1.07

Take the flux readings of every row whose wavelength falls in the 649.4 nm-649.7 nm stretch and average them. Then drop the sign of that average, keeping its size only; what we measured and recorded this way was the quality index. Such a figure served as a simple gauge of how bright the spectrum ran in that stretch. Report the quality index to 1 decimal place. 10.4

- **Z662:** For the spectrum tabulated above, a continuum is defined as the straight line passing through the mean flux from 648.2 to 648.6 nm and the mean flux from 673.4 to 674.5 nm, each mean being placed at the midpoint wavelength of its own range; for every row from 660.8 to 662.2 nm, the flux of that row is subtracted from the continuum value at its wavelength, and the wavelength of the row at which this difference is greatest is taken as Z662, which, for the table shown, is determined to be 660.895 nm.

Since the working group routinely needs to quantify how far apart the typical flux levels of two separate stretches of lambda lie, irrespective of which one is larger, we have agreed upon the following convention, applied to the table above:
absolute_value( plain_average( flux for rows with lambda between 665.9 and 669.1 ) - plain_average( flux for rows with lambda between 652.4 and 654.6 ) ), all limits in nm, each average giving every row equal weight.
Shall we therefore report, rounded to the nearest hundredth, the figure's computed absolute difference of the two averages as 0.57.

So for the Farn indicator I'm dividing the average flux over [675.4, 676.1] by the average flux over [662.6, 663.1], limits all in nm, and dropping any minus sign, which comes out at 0.89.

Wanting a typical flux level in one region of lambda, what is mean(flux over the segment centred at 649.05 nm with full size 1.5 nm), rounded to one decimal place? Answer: 10.7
